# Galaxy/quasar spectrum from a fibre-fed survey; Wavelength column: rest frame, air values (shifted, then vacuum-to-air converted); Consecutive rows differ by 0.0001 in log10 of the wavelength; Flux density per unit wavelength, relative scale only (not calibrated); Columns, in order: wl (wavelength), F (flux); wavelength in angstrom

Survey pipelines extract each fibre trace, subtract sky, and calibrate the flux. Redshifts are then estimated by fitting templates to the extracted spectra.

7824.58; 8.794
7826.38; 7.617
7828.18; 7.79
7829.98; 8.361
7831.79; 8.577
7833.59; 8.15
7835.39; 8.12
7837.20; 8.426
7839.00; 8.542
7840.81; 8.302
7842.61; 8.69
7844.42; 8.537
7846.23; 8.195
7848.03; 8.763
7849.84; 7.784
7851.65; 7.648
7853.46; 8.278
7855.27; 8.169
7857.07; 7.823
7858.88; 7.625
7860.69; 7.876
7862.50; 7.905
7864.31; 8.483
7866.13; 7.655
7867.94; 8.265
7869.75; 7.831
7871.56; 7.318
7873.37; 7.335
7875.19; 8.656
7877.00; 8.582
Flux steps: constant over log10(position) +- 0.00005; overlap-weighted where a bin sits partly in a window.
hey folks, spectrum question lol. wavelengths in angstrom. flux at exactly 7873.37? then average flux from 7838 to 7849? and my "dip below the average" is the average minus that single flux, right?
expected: 1.2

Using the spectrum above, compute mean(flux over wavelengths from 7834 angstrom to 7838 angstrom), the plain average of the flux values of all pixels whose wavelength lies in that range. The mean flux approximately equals 8.3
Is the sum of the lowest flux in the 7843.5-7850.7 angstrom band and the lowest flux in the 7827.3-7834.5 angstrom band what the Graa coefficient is 15.57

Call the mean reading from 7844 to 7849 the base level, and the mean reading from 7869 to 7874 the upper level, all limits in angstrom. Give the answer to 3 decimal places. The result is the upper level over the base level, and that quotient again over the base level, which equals 0.104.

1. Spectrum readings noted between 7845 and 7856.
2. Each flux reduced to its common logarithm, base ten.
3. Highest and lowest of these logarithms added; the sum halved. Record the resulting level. 0.913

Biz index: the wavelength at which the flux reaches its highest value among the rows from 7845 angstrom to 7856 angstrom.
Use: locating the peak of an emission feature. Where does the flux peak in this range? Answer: 7848.03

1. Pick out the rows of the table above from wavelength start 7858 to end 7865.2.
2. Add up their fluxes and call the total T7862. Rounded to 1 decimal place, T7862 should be 31.9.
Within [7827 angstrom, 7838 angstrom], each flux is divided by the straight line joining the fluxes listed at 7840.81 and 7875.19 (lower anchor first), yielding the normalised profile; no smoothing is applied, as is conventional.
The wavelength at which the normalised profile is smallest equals 7828.18 angstrom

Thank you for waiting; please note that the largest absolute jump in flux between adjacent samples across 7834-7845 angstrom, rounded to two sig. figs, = 0.39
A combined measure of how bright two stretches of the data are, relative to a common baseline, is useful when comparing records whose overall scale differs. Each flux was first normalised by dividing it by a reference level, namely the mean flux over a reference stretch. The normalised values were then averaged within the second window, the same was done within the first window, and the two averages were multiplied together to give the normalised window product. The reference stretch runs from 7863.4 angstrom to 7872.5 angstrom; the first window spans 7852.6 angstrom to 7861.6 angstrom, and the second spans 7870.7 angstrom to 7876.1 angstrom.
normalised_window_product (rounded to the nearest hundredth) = 0.99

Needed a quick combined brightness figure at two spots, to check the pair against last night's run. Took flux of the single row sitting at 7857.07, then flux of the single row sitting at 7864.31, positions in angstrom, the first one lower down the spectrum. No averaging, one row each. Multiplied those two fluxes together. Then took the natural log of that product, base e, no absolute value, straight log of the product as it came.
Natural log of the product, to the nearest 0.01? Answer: 4.20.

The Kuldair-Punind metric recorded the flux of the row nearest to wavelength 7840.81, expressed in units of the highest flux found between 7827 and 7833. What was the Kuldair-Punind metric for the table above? 0.97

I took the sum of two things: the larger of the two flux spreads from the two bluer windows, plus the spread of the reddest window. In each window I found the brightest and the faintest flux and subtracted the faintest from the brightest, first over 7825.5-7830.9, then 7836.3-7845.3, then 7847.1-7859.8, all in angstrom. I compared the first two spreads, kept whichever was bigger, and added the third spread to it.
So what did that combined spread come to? 1.9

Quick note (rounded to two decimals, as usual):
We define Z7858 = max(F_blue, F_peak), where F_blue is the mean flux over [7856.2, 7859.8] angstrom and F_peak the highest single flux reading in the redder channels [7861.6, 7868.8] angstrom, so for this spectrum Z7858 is 8.48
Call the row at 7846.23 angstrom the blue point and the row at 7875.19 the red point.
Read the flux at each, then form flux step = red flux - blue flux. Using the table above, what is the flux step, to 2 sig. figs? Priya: 0.46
